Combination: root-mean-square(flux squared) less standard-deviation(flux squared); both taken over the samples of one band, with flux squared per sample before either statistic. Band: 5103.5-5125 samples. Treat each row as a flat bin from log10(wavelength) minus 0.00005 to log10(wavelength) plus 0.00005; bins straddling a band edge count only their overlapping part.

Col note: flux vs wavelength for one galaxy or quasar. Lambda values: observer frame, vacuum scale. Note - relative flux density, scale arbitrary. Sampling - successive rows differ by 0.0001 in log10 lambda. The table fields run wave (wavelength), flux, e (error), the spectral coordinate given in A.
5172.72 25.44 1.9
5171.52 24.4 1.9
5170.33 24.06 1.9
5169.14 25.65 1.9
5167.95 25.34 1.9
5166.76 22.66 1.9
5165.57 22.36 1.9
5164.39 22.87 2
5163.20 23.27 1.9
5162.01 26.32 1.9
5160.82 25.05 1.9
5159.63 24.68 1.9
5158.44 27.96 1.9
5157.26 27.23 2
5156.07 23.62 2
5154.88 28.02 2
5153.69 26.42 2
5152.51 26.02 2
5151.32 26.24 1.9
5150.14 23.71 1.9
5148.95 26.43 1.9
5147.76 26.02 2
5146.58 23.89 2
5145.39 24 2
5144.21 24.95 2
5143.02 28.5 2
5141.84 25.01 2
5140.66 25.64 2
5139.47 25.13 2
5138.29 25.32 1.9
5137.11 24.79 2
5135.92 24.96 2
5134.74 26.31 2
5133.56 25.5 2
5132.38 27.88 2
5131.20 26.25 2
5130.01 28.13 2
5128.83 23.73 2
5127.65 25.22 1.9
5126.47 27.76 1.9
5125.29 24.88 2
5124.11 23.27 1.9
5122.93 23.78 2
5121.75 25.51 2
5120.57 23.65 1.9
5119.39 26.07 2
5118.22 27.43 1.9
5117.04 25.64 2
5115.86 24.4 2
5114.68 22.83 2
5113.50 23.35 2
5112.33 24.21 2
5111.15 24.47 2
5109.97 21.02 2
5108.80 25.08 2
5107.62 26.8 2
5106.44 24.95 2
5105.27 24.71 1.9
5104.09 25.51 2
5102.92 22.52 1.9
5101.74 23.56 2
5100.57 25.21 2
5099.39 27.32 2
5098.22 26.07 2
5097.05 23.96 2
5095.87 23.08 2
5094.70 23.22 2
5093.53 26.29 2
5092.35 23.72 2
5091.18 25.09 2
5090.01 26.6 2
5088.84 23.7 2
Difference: 539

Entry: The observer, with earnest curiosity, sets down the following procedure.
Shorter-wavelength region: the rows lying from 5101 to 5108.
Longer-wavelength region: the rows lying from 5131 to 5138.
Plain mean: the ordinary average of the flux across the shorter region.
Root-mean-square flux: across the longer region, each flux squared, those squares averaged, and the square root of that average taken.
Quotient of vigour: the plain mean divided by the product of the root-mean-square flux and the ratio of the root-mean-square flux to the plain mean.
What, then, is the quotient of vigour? 0.90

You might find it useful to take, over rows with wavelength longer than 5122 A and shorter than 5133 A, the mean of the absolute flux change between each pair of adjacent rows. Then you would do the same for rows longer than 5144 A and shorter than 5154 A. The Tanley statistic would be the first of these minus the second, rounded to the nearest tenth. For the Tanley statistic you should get 0.9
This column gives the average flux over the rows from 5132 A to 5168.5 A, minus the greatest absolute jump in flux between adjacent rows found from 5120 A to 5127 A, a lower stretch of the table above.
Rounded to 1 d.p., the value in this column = 22.5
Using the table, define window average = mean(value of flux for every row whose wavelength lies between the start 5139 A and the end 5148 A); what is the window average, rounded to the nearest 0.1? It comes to 25.4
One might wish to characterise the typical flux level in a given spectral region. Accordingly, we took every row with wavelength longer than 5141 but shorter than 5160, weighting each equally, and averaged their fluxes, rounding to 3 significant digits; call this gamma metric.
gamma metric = 25.8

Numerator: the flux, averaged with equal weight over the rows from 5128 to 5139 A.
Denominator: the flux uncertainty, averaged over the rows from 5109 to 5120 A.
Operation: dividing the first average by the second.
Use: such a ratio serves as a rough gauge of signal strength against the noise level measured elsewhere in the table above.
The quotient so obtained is 13.0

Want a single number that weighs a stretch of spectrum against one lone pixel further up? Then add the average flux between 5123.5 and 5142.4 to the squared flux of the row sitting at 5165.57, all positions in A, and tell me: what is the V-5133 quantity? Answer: 526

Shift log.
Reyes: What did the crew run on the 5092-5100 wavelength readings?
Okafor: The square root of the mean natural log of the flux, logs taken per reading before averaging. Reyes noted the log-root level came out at 1.79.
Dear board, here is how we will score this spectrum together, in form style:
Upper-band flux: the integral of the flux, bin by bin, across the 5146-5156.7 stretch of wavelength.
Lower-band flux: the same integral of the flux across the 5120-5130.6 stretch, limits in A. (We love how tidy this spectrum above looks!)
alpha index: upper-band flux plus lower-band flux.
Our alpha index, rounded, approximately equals 540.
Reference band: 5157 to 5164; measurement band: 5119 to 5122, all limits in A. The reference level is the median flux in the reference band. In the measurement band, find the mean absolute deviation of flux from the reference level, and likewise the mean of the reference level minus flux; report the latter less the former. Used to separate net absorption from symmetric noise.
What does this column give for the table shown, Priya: -0.3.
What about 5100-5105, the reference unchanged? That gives 0.0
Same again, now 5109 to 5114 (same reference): 0.0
